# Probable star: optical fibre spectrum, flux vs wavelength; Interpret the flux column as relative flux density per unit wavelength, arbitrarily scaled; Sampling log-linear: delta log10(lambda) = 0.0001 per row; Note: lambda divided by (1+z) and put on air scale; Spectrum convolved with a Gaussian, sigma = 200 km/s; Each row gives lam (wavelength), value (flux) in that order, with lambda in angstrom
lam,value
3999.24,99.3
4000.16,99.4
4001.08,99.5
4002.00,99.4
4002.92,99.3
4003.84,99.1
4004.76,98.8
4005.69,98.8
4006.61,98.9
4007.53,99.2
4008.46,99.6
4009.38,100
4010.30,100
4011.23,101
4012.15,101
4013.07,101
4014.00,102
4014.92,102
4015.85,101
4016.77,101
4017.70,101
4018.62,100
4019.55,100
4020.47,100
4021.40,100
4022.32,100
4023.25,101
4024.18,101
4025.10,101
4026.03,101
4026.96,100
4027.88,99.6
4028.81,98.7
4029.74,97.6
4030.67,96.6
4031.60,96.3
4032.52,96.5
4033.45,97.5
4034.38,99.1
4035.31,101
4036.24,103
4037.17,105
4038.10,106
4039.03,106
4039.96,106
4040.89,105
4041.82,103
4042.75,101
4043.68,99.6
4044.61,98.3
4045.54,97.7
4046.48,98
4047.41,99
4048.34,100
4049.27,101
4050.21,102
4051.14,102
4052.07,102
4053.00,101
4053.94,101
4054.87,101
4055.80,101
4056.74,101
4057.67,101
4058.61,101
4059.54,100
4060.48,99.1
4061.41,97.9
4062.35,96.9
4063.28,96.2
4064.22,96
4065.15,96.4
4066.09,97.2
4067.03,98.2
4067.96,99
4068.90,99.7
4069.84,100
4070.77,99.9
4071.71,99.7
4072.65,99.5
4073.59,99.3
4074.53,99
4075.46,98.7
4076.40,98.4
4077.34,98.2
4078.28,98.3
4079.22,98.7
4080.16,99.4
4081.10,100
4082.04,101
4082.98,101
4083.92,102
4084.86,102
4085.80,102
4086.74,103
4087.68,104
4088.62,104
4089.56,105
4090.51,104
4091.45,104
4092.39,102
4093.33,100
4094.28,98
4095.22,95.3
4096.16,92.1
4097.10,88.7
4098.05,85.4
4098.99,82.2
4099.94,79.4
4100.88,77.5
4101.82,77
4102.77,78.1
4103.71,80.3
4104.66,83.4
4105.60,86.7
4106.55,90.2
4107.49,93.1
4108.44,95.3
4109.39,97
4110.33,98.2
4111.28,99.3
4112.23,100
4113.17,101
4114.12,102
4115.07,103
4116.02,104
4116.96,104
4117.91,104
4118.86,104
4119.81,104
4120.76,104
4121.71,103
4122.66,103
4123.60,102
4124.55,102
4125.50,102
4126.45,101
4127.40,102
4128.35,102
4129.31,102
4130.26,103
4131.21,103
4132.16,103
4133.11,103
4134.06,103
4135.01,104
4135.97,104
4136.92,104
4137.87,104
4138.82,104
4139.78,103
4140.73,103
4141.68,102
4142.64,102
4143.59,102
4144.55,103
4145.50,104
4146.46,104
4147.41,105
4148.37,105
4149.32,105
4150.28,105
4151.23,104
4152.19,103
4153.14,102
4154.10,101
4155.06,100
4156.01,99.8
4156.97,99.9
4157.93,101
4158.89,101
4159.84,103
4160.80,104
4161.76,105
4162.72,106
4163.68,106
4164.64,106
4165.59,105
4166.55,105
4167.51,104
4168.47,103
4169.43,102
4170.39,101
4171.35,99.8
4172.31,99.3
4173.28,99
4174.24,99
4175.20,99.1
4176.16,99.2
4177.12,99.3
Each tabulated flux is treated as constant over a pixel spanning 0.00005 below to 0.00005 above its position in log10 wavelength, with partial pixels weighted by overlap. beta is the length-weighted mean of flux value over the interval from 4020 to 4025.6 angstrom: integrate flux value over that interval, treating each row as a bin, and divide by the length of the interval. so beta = 101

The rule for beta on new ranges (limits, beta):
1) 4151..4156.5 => 102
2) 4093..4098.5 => 93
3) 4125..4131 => 102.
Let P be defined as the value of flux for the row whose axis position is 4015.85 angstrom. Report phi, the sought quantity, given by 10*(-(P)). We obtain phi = -1010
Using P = 101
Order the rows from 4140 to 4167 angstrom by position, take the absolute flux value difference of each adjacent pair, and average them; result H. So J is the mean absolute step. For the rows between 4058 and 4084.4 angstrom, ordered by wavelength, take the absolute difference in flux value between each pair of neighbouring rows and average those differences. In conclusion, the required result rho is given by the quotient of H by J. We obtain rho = 1.1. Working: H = 0.61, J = 0.54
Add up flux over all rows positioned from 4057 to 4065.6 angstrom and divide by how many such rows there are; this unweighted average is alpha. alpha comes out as 98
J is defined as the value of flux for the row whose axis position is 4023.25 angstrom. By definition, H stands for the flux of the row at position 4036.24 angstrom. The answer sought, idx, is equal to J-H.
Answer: -2.0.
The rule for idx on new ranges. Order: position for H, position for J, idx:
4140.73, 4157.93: -2.0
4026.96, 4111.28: -0.7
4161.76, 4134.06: -2.0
